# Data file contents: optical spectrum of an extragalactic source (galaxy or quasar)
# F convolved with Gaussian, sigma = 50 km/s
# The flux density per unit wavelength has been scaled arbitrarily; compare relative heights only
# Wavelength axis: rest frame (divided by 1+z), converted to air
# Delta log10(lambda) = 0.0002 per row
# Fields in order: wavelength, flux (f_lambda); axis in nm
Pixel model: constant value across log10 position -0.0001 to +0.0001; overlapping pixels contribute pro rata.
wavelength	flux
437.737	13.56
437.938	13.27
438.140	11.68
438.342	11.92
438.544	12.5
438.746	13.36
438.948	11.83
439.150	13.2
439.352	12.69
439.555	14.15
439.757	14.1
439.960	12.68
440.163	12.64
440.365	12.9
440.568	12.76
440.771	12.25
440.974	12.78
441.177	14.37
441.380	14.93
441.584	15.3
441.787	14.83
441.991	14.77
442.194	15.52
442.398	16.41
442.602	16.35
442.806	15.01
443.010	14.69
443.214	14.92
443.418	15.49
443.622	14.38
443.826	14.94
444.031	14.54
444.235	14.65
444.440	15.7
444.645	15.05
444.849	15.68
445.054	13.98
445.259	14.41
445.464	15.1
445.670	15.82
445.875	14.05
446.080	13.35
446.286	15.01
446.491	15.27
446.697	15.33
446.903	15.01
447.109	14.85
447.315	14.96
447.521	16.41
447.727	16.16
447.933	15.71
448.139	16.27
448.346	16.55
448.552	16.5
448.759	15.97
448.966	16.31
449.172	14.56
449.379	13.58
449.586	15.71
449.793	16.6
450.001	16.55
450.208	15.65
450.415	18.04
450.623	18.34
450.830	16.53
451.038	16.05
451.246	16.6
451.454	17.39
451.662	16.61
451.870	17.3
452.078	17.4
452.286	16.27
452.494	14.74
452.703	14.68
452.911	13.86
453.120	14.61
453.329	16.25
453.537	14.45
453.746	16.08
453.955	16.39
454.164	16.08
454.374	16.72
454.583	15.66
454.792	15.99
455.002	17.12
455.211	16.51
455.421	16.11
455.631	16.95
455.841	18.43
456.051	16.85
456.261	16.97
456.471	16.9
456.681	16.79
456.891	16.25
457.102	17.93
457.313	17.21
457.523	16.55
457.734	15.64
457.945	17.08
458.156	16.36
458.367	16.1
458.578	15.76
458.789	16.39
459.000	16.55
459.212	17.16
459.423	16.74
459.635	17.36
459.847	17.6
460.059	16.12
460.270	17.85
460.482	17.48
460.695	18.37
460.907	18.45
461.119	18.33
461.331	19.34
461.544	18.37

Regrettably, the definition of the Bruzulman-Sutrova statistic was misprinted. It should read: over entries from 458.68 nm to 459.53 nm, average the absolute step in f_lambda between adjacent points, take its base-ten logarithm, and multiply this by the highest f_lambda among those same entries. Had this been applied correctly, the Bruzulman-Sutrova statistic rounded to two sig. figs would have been -6.9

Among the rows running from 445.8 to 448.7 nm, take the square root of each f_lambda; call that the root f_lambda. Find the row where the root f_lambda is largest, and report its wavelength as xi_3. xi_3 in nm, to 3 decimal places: 448.346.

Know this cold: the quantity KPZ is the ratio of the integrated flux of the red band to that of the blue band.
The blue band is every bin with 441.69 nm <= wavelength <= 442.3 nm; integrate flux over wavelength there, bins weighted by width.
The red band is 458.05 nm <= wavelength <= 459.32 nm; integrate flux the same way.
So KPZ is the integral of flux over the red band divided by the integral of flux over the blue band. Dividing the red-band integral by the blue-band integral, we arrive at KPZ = 2.3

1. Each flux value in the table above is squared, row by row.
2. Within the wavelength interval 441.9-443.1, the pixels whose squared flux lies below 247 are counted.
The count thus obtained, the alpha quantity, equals 4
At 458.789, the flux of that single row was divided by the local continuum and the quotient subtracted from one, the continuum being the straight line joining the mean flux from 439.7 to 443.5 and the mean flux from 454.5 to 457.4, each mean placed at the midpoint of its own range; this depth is 0.054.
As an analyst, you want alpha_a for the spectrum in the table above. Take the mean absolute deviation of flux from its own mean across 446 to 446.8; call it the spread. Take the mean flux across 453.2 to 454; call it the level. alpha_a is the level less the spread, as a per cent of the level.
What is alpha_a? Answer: 95.6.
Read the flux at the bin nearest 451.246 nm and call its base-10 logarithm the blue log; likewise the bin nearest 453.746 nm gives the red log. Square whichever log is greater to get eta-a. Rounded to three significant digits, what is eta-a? 1.49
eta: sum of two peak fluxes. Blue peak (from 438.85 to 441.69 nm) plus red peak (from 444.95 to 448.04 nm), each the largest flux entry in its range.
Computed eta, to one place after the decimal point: 31.7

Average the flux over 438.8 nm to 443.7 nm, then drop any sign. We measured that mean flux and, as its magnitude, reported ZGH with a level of 14.1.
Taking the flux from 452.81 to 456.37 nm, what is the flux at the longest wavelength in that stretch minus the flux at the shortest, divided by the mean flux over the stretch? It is 0.19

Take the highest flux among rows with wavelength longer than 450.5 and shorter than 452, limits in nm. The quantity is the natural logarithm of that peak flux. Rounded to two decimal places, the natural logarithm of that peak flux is 2.91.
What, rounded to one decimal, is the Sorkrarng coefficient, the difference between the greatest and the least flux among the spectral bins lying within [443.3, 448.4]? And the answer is 3.2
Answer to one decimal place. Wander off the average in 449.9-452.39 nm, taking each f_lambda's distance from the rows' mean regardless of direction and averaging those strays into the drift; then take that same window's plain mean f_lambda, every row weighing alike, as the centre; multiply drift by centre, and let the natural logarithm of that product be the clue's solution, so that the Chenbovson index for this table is 2.4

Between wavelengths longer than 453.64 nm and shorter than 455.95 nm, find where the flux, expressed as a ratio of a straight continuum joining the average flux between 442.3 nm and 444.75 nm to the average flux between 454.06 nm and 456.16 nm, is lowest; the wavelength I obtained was 454.583 nm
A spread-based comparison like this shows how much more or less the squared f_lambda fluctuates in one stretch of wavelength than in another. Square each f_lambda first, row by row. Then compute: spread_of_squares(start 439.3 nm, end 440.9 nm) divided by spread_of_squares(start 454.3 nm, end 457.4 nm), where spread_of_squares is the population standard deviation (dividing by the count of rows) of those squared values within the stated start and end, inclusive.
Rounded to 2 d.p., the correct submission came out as 0.75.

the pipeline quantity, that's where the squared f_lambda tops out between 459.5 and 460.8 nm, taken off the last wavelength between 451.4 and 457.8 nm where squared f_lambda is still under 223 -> -7.16 nm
